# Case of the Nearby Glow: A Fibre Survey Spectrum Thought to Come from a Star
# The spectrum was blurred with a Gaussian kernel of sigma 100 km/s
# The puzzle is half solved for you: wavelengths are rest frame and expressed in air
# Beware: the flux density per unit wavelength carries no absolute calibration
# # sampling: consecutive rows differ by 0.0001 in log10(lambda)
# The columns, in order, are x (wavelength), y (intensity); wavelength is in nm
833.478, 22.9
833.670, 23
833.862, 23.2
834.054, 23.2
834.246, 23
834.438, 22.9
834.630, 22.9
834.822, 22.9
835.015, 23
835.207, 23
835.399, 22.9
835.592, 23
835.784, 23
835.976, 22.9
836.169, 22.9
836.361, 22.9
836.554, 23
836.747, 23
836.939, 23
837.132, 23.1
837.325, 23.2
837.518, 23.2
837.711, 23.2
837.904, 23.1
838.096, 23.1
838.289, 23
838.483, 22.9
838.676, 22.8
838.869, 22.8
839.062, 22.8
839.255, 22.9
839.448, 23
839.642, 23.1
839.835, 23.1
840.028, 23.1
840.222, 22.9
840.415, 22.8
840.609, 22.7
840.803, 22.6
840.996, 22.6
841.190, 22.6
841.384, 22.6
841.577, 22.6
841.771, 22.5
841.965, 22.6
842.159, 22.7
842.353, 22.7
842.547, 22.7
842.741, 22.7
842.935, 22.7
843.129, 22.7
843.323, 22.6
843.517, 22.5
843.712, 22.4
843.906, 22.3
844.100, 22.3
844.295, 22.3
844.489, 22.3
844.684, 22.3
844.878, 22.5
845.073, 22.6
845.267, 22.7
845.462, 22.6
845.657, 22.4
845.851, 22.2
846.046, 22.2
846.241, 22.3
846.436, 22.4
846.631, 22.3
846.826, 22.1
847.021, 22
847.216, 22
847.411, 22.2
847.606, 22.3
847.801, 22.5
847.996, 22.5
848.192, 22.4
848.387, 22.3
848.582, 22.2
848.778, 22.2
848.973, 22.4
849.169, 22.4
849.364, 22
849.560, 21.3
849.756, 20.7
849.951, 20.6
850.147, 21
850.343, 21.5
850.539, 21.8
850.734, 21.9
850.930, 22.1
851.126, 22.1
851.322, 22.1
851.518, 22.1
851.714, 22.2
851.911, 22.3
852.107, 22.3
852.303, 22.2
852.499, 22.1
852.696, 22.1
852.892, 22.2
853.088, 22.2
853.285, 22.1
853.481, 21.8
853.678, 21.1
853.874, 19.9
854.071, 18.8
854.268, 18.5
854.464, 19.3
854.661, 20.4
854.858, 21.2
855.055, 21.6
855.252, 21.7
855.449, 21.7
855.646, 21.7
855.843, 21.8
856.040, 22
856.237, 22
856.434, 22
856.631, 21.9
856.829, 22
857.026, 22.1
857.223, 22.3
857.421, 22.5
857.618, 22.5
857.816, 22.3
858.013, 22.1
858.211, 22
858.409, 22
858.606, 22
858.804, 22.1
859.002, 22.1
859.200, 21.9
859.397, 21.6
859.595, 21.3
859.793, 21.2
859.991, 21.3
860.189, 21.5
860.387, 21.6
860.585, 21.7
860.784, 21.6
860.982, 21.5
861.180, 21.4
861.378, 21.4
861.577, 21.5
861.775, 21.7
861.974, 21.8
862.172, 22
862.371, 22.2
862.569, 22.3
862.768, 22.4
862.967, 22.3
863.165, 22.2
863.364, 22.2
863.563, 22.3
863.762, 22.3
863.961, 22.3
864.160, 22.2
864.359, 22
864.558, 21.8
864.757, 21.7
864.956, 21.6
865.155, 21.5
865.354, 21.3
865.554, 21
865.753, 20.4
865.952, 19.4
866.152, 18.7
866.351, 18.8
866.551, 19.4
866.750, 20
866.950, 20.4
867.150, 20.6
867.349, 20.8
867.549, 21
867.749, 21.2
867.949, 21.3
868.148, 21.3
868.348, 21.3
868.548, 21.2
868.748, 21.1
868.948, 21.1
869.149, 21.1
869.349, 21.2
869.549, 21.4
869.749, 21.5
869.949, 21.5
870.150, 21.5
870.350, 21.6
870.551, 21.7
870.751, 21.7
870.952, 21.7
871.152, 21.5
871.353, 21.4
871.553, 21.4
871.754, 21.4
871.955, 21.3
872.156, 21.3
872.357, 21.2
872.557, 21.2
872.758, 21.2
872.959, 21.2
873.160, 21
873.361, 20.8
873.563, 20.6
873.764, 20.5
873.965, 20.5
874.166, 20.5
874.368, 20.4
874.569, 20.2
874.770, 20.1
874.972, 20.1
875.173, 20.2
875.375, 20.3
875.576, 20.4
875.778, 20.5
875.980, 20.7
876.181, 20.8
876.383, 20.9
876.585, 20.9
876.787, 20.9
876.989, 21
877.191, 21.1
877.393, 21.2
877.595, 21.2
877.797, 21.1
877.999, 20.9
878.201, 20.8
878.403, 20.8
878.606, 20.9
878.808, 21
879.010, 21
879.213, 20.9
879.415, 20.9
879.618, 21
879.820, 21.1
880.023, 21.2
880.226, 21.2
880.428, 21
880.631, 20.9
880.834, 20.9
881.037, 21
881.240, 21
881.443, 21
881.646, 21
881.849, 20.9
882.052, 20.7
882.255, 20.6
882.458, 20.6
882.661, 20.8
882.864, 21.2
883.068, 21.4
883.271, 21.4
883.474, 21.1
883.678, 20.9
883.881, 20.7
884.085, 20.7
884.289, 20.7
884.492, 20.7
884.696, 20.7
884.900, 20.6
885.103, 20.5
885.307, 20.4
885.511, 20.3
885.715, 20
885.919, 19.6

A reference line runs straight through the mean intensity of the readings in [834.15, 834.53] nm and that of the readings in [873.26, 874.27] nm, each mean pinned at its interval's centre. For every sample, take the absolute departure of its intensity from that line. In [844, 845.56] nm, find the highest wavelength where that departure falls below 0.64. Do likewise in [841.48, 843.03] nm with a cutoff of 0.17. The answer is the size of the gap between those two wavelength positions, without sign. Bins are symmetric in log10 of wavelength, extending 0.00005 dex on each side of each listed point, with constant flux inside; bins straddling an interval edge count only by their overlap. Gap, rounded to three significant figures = 3.50 nm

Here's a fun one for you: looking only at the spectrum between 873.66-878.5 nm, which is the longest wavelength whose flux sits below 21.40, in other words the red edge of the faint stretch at 878.403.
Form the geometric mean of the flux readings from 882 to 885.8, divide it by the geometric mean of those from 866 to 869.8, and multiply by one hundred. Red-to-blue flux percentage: 100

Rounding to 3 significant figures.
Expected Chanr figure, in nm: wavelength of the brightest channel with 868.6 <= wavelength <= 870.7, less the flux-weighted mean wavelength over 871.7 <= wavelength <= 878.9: -4.72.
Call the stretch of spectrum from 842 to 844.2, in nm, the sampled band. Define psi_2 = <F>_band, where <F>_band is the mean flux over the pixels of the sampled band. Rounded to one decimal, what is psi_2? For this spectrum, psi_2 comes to 22.6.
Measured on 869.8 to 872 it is 21.5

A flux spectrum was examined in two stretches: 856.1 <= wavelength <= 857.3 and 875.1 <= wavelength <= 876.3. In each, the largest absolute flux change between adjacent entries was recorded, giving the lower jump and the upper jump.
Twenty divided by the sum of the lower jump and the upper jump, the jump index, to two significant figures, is 50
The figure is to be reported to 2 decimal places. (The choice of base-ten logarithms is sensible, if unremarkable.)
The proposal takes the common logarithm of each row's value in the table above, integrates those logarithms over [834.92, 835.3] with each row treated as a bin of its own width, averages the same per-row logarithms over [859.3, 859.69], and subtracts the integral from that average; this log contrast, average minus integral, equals 0.81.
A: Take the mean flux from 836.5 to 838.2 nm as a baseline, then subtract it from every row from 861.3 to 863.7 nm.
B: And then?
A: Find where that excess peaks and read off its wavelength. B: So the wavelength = 862.768 nm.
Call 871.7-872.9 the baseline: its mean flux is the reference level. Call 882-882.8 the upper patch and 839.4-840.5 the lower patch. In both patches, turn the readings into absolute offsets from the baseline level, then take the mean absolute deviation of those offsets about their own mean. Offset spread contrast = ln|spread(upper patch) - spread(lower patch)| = -3.69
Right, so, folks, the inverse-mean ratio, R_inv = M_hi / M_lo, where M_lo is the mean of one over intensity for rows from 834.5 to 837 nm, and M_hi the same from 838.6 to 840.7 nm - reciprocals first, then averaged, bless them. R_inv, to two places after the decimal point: 1.00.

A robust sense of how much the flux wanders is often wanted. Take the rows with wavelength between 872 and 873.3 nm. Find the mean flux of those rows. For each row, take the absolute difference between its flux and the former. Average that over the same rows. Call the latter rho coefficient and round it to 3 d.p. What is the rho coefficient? 0.061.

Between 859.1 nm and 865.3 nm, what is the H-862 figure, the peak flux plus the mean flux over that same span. 44.2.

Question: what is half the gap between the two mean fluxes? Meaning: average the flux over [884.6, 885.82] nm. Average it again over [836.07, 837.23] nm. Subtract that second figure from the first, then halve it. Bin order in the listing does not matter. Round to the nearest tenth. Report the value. -1.3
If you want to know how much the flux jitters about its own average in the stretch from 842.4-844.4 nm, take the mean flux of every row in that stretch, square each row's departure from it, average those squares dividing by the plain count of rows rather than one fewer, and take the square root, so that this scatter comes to 0.17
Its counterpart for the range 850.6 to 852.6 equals 0.11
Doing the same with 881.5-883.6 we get 0.29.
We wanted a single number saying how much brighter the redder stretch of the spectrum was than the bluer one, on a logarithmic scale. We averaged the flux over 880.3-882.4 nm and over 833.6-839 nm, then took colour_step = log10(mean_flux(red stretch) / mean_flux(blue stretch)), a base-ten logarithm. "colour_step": -0.0416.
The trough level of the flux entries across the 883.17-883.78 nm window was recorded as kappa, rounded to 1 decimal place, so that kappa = 20.9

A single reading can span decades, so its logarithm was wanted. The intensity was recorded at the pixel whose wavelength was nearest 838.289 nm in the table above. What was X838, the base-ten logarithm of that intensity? 1.36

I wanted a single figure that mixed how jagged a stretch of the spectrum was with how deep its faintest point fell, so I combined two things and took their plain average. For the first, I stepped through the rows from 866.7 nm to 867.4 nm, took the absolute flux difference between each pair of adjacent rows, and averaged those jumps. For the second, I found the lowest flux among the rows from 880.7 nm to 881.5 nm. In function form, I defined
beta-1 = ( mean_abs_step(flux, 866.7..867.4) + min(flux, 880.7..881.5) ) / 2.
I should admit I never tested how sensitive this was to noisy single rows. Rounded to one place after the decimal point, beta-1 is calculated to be 10.6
